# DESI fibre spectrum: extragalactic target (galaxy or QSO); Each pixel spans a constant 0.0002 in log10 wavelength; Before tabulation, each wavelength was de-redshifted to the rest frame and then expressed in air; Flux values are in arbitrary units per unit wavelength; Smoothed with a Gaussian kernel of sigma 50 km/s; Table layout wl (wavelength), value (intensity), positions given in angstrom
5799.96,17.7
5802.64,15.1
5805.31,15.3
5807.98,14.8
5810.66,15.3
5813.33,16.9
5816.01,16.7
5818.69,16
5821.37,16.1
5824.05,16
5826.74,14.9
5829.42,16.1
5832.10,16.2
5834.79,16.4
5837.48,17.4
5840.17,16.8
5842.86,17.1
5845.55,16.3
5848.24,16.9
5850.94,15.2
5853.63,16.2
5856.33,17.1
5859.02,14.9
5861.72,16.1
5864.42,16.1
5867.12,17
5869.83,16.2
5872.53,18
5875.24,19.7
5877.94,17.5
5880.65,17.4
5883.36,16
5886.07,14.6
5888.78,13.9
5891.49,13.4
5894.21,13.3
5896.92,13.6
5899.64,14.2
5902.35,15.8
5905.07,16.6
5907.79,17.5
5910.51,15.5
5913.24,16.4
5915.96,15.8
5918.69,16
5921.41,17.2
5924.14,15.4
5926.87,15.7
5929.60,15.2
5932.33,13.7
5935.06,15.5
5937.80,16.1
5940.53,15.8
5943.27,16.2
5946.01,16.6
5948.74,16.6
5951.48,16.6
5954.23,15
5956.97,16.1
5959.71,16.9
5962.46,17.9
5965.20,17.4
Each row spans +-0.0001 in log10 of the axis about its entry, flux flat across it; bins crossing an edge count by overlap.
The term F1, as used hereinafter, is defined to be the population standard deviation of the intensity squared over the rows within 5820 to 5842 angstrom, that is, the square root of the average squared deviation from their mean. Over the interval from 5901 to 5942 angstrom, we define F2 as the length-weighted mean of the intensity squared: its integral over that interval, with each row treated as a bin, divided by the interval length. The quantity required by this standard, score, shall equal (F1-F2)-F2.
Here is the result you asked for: -484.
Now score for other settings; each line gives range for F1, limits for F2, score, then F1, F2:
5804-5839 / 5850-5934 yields -483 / 24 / 253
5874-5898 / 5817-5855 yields -460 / 70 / 265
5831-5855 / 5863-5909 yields -494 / 20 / 257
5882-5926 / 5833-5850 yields -522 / 40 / 281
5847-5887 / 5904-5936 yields -463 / 43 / 253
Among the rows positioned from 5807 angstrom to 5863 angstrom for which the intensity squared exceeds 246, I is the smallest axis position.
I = 5813.33 angstrom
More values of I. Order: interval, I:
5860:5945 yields 5861.72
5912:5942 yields 5913.24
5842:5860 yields 5842.86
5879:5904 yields 5880.65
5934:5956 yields 5937.80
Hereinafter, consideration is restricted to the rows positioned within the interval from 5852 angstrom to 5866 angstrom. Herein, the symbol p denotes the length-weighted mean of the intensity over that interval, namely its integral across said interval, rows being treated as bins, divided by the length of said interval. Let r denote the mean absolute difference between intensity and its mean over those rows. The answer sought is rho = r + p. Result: 16.6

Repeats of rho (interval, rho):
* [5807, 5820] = 16.7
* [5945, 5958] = 16.7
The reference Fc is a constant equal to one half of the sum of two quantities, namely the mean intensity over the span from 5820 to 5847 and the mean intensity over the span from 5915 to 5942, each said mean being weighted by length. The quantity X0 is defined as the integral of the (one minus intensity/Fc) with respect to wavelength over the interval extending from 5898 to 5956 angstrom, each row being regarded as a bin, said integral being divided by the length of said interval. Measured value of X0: 0.007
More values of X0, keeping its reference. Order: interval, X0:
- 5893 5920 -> 0.031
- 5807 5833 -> 0.005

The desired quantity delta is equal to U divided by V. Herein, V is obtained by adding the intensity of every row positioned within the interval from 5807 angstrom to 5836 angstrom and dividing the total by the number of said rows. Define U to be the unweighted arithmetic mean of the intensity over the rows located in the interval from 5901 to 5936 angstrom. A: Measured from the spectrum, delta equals 1.00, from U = 15.9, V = 15.9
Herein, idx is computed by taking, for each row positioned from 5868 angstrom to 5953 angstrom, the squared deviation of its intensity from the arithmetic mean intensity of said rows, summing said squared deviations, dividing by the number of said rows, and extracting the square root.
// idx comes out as 1.43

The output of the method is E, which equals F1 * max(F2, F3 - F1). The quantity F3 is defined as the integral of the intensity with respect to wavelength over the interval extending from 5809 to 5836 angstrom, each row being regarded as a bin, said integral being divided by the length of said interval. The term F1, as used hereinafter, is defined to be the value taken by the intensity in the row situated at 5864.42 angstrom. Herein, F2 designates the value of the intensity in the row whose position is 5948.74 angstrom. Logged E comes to 267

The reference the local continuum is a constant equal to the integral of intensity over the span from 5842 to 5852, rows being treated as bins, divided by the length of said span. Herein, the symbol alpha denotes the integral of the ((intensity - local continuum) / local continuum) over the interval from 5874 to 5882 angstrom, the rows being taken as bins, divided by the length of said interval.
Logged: 0.111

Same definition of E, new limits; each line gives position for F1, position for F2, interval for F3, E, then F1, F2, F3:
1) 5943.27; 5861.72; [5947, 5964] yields 261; 16.2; 16.1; 16.5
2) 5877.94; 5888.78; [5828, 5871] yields 243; 17.5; 13.9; 16.4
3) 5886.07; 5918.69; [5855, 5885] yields 234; 14.6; 16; 16.9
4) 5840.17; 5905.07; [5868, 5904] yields 279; 16.8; 16.6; 15.7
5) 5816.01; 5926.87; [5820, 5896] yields 262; 16.7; 15.7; 16.2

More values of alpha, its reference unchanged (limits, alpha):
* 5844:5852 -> -0.011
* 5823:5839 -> -0.012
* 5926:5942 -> -0.064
